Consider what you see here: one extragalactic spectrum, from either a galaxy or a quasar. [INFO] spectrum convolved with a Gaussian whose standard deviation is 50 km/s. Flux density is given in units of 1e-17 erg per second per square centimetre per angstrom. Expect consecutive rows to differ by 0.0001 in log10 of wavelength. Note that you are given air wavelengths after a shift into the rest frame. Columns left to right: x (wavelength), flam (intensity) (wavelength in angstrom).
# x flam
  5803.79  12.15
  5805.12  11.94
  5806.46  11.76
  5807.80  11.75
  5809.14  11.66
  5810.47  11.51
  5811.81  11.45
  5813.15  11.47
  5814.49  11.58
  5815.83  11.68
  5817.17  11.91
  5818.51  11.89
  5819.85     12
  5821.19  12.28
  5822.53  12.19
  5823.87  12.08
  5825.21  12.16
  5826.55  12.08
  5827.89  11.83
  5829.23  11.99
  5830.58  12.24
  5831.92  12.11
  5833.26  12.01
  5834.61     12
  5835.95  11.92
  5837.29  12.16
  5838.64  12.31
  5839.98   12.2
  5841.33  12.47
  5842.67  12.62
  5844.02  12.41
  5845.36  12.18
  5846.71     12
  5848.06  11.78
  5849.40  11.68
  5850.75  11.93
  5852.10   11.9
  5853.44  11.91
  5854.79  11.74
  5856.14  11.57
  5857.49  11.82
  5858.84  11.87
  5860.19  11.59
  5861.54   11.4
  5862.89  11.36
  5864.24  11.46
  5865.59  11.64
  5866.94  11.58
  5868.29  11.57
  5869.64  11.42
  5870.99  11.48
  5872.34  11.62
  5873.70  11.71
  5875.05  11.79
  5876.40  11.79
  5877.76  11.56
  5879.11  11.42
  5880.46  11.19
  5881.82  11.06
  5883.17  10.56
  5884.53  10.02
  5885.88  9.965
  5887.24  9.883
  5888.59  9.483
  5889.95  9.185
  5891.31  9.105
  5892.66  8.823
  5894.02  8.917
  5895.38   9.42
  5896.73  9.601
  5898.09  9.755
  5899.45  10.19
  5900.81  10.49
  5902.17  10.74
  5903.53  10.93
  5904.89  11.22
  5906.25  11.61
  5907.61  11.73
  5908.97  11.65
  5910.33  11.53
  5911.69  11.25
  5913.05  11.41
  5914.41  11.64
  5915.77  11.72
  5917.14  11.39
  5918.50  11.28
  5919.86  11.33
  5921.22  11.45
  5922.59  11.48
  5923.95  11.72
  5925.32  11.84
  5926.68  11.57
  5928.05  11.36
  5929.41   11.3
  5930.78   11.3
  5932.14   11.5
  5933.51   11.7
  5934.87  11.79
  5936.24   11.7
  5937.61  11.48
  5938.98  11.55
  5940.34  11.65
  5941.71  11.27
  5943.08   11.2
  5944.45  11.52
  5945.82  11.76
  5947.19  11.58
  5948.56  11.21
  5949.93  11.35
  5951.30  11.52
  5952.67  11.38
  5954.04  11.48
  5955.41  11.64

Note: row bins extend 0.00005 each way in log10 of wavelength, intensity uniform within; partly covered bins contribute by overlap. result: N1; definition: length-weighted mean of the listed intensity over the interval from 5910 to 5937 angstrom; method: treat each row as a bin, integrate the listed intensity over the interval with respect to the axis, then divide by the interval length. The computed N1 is 11.5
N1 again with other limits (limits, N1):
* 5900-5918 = 11.3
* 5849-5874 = 11.6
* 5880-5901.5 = 9.8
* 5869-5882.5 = 11.5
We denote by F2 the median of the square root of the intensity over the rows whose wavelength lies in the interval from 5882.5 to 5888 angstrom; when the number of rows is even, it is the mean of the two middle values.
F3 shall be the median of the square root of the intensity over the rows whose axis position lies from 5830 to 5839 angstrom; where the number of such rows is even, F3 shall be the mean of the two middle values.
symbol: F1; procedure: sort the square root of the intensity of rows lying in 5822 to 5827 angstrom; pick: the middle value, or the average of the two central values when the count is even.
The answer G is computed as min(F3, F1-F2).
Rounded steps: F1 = 3.48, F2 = 3.16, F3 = 3.480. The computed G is 0.32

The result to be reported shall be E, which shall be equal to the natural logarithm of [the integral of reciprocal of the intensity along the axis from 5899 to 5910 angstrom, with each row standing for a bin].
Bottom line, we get -0.01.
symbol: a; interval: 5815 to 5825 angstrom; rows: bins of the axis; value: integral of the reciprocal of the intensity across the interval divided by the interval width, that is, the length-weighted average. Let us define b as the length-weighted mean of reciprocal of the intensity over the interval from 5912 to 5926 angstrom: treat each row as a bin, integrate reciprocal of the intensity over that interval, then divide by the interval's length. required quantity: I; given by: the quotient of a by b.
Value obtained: 0.96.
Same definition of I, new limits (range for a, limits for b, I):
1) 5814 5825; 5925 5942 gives 0.96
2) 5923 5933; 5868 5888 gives 0.96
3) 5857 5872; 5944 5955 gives 0.99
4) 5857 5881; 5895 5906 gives 0.89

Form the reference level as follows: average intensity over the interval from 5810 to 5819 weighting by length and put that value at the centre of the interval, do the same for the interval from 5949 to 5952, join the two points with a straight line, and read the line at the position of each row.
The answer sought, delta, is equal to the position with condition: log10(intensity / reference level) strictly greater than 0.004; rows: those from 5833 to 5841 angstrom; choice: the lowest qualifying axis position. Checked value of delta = 5833.26 angstrom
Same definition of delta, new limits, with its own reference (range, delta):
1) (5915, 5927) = 5915.77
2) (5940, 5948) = 5940.34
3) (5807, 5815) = 5807.80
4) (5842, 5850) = 5842.67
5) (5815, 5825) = 5817.17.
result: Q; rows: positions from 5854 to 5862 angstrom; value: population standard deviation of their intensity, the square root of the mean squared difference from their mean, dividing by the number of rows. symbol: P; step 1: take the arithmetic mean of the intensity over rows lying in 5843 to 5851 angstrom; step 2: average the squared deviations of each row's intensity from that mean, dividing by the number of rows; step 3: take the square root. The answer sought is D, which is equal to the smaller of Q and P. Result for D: 0.16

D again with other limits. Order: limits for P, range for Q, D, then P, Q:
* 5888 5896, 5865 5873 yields 0.08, 0.24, 0.08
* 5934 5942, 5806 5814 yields 0.13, 0.17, 0.13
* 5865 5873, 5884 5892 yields 0.08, 0.08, 0.37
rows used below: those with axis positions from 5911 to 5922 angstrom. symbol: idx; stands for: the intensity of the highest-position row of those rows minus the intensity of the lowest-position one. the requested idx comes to 0.20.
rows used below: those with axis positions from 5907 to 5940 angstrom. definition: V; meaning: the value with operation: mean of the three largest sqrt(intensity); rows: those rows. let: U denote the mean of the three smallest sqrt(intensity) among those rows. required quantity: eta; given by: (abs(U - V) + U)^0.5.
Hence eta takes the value 1.85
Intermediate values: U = 3.36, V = 3.43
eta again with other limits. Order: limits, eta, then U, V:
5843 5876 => 1.87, 3.38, 3.49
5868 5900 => 1.85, 2.99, 3.43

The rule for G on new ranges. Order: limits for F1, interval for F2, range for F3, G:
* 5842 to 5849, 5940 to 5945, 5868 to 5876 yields 0.11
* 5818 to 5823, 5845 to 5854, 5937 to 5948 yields 0.03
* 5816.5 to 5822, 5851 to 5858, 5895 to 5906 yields 0.02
